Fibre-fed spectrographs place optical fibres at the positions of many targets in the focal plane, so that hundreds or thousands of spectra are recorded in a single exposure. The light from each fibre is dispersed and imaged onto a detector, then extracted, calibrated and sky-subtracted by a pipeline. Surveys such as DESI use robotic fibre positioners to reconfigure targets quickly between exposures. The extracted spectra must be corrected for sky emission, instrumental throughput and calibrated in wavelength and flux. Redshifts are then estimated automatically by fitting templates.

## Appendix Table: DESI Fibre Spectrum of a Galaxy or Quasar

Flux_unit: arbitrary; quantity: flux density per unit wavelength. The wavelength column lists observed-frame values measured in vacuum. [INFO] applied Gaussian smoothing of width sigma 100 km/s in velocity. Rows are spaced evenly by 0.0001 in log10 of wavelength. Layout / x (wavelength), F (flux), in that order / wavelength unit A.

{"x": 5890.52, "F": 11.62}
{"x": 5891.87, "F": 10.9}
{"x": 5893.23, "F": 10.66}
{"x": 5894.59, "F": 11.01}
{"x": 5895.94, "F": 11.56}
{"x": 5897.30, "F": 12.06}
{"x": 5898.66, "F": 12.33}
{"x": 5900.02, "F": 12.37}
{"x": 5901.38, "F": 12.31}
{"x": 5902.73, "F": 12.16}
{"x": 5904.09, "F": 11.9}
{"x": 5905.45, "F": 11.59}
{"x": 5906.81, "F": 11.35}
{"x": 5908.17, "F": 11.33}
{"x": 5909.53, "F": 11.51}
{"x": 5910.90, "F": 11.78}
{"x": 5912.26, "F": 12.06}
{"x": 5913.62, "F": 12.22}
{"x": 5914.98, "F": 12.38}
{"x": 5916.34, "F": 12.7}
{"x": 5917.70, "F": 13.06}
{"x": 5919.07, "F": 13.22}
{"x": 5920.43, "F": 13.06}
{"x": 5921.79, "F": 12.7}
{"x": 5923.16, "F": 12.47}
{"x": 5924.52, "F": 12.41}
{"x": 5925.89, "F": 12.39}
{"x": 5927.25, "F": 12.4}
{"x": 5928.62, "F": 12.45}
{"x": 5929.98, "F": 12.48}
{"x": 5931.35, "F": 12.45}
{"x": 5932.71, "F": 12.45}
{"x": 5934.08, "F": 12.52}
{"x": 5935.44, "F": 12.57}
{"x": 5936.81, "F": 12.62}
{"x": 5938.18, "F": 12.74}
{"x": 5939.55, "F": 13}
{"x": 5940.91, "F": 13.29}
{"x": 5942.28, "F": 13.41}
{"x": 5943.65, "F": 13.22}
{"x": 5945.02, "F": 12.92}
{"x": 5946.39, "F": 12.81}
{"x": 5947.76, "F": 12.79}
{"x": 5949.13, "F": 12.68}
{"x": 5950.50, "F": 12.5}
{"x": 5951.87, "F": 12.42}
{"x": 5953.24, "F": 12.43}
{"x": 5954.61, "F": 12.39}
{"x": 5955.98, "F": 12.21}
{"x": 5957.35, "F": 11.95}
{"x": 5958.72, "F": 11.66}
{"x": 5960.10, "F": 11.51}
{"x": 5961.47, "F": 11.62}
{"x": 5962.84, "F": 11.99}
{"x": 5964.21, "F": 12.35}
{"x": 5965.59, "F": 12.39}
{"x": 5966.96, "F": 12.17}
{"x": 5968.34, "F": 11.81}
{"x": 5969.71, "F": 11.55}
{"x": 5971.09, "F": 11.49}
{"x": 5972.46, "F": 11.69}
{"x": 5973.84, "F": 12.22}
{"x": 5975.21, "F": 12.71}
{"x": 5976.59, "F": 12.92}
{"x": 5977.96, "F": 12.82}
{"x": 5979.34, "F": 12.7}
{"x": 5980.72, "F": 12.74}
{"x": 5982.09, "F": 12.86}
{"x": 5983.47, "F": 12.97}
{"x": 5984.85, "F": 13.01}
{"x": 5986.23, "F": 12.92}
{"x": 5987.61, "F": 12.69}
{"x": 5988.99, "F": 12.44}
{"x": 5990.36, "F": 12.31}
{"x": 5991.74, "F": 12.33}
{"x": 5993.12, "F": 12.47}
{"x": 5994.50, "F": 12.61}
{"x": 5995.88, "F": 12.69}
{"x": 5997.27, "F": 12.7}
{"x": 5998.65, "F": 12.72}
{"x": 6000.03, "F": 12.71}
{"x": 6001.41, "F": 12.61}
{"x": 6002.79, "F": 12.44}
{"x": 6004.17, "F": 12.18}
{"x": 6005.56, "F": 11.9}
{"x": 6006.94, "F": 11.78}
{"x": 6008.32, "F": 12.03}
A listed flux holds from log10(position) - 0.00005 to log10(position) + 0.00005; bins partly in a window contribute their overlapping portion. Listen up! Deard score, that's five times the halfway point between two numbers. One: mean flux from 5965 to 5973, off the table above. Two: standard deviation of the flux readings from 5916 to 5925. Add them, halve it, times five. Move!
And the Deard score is 30.4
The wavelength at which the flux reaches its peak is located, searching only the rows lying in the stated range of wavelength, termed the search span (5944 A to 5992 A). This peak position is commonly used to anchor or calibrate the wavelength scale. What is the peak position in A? 5984.85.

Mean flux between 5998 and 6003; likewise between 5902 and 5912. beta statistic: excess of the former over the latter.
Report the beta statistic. 1.0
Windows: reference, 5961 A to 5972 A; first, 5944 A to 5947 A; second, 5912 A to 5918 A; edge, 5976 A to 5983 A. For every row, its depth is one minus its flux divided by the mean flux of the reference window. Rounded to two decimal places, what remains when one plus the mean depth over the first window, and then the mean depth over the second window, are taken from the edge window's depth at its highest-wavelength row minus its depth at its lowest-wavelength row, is -0.87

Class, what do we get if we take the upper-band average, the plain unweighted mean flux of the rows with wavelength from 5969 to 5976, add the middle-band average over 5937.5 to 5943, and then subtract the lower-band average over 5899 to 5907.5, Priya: 13.1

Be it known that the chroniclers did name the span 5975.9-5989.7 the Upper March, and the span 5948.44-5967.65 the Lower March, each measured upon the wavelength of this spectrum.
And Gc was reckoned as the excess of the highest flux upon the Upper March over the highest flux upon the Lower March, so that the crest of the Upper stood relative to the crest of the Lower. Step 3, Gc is 0.3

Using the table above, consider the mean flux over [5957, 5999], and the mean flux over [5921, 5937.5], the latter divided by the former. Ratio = 1.01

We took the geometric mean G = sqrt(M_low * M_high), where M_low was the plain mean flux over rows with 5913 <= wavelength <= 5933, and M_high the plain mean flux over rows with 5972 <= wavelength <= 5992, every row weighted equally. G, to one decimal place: 12.6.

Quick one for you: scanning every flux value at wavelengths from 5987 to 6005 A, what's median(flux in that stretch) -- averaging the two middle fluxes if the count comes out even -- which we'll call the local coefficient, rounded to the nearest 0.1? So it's 12.6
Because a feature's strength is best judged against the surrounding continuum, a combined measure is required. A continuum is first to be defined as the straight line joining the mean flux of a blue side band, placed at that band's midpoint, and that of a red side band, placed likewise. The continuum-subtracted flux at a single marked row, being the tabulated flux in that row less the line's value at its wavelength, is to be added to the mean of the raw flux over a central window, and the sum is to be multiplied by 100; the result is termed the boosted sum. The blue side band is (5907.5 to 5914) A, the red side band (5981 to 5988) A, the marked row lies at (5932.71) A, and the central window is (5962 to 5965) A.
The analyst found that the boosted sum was 1251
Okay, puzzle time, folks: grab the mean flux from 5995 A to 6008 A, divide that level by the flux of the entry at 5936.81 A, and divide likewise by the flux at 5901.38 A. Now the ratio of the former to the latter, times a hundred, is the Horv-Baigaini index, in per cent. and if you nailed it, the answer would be 98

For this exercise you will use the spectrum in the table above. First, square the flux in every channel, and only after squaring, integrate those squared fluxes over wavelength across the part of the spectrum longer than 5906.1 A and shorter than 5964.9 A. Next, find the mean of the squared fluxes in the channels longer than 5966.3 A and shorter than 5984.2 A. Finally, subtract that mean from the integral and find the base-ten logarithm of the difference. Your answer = 4.0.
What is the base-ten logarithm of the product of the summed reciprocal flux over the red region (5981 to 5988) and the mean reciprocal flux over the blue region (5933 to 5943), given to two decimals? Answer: -1.52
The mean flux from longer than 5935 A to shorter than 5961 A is 12.6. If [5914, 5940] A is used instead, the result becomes 12.6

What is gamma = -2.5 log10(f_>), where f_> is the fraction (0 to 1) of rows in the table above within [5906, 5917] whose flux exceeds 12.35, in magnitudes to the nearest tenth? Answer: 1.5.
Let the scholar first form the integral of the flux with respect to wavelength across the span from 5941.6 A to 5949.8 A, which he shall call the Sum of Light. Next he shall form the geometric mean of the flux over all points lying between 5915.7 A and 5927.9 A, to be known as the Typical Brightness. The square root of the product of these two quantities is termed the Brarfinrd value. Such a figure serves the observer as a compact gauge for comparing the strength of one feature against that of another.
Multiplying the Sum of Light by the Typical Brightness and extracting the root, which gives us 37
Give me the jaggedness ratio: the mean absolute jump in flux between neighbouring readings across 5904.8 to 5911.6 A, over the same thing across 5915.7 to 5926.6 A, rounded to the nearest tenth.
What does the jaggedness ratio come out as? 0.9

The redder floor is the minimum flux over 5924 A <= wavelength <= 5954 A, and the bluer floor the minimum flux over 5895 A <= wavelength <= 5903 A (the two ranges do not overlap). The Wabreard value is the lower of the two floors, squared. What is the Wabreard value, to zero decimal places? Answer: 134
